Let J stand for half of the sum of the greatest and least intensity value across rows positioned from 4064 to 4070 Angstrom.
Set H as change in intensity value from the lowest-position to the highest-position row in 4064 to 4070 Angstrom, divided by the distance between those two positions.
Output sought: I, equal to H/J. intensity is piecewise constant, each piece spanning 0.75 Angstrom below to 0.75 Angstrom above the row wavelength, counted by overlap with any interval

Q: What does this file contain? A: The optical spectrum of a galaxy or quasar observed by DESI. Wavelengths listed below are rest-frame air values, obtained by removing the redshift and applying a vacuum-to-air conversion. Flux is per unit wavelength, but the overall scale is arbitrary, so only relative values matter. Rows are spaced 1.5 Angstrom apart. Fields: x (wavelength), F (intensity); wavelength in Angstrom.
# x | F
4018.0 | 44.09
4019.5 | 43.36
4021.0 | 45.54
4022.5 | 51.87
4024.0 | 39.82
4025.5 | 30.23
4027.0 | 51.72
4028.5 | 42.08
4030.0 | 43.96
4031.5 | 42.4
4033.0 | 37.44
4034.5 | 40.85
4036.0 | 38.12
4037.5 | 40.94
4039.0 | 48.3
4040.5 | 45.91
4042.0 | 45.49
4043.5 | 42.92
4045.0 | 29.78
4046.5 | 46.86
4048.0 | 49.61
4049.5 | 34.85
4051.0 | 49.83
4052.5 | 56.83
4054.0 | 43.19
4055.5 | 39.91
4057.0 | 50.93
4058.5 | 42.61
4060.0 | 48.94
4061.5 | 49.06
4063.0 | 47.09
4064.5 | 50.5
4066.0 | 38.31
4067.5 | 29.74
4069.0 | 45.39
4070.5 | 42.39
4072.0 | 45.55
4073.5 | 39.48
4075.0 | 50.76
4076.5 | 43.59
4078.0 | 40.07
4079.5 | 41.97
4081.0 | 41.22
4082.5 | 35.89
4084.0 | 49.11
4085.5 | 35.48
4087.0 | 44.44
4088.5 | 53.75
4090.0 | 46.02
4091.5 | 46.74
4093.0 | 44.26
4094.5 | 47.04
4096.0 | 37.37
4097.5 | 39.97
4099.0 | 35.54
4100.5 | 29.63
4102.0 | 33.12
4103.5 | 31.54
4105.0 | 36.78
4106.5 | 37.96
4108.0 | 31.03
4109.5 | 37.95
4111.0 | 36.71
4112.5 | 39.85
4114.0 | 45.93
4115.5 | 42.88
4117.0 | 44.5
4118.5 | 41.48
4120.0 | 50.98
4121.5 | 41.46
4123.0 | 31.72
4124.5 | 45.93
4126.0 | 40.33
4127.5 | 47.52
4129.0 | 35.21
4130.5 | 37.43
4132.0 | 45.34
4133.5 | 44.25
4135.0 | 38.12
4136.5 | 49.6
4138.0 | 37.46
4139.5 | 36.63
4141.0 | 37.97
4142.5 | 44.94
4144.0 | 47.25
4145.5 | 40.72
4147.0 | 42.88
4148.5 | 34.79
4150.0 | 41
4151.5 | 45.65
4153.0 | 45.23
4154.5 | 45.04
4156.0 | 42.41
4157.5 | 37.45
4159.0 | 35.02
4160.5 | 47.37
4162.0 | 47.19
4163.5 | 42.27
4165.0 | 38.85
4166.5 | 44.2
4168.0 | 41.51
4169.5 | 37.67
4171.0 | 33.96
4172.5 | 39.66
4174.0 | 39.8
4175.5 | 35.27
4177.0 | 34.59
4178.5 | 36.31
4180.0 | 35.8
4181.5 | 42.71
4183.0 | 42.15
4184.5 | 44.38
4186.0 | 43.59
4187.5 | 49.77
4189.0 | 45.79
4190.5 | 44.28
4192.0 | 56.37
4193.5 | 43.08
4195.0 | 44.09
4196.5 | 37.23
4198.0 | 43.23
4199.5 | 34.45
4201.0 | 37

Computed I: -0.028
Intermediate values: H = -1.1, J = 40.1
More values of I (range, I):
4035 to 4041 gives 0.040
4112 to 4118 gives 0.024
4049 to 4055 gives 0.040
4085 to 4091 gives 0.052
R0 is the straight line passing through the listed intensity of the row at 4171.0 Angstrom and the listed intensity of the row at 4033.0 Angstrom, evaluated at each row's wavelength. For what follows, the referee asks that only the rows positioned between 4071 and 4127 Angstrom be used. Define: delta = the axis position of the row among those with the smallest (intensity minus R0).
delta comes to 4100.5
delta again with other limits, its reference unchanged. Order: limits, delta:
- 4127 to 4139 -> 4129.0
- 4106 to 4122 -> 4108.0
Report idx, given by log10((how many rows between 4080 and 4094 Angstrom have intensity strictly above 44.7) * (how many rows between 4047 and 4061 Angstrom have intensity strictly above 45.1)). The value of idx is 1.30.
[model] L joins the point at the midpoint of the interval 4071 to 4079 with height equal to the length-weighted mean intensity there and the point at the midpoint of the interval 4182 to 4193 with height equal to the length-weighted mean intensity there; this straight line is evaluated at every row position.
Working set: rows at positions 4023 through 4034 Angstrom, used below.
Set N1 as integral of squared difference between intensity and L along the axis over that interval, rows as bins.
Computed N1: 433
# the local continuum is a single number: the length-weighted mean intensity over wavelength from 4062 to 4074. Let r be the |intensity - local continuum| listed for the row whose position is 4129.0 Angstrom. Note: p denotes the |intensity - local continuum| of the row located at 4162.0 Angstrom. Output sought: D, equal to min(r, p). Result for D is 5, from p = 5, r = 7.3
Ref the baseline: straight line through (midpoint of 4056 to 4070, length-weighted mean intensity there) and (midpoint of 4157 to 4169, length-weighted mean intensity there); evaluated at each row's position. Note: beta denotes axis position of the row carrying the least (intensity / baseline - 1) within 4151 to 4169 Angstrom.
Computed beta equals 4159.0 Angstrom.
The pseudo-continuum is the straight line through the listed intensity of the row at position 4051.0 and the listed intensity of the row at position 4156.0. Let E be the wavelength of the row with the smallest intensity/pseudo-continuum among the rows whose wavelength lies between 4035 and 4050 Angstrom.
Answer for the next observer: 4045.0 Angstrom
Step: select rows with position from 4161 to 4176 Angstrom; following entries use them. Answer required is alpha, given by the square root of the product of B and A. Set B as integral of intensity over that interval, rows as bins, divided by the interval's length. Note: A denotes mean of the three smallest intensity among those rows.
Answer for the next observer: 37.9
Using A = 36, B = 40.2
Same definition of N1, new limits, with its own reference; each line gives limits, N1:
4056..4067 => 364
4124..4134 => 278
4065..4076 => 454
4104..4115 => 669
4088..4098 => 238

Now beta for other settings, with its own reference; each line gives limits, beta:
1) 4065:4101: 4067.5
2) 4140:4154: 4148.5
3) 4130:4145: 4139.5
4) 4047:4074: 4067.5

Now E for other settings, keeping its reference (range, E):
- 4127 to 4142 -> 4129.0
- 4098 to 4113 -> 4100.5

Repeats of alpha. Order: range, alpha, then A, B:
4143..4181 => 37.4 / 34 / 40.5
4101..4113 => 33.6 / 32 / 35.4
